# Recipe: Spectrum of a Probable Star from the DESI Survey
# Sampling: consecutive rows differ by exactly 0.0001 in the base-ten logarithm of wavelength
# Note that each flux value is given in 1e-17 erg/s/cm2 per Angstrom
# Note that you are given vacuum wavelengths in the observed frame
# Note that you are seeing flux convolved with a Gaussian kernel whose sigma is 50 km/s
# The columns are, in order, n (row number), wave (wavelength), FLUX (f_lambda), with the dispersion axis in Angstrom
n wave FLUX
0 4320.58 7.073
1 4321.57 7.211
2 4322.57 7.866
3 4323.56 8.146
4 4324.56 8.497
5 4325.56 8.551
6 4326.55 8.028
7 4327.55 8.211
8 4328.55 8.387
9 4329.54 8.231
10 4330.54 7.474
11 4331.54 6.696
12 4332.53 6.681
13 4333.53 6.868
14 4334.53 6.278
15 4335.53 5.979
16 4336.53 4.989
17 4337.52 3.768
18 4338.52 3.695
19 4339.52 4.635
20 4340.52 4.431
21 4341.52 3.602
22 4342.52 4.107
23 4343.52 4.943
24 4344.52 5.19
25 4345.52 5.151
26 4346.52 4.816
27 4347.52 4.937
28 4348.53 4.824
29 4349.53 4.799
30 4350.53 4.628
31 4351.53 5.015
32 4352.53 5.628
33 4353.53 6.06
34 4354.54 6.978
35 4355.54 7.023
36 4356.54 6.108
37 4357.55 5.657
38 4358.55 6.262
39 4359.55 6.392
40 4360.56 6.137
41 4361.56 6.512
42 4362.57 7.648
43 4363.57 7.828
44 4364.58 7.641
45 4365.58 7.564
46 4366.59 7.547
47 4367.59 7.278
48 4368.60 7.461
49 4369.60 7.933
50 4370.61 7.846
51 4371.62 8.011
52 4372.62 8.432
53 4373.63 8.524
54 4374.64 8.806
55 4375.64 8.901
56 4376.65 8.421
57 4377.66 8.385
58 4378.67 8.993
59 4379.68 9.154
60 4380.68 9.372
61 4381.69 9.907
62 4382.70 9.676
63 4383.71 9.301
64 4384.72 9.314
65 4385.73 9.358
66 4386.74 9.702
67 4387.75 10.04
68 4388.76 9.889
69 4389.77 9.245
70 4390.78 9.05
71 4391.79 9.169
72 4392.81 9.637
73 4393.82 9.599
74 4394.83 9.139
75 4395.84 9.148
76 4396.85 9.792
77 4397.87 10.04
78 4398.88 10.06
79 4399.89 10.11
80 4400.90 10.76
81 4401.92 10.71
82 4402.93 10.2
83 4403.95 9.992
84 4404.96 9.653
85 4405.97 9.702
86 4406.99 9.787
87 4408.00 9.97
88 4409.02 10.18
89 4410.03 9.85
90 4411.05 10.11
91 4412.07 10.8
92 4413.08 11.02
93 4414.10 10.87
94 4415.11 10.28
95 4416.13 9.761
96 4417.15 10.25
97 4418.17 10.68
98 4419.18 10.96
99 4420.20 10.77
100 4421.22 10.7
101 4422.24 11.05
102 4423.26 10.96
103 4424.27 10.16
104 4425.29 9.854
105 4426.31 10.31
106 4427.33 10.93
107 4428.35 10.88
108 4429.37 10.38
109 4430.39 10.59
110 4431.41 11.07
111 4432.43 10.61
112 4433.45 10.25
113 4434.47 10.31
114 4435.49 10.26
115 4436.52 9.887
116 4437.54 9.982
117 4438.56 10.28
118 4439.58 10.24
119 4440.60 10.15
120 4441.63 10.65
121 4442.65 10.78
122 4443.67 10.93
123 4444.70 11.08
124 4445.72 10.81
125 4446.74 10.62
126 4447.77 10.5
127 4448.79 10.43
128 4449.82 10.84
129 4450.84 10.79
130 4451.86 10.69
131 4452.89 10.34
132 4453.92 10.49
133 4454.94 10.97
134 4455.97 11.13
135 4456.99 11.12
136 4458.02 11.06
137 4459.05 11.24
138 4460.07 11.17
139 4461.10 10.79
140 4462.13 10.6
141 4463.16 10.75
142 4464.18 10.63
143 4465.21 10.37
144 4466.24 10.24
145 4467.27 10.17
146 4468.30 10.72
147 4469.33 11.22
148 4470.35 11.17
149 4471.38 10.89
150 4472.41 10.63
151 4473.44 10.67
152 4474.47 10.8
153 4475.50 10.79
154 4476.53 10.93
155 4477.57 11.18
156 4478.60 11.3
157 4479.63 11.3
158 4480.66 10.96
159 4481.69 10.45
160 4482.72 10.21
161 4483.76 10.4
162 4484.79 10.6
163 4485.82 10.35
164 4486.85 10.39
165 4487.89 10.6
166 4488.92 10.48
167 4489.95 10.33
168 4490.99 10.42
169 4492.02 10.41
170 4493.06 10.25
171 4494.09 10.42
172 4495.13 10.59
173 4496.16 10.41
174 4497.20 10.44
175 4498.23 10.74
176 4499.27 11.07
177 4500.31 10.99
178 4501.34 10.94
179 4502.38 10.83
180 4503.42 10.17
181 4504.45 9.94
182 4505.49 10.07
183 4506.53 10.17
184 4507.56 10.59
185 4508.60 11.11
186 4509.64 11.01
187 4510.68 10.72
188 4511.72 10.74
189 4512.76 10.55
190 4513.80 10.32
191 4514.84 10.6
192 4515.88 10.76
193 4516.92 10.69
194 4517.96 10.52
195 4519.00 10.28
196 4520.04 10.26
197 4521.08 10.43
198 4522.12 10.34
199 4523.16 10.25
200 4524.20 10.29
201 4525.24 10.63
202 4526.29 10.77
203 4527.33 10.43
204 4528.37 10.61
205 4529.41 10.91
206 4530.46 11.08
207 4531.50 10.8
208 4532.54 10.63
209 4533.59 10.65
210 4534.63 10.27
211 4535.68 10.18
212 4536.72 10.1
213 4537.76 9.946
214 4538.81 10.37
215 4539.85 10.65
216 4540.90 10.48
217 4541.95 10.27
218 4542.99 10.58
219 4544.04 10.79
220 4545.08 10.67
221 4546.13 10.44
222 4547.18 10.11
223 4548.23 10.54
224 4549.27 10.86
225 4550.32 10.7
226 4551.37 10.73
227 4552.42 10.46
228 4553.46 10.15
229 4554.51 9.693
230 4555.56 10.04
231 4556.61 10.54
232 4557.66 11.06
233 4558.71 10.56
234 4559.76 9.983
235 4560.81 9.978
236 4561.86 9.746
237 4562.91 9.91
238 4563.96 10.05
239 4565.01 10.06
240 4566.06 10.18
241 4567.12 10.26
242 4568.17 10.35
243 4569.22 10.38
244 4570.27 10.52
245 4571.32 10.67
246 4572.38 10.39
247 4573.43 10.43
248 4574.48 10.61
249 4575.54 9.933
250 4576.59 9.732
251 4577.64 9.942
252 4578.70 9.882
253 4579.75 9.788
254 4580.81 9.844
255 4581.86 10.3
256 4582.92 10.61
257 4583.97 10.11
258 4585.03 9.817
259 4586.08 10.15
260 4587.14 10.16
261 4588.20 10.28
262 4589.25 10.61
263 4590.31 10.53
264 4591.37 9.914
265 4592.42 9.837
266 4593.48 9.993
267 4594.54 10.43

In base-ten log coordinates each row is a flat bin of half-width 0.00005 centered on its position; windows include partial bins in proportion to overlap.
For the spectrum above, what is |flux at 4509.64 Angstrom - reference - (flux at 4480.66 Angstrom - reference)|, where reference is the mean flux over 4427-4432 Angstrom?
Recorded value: 0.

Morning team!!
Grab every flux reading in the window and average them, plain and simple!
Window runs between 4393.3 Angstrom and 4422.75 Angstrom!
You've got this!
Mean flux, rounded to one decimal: 10.2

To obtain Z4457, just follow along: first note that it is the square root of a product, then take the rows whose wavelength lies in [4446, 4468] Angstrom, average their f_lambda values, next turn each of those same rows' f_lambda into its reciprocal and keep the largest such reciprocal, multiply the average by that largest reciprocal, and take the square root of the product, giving 1.03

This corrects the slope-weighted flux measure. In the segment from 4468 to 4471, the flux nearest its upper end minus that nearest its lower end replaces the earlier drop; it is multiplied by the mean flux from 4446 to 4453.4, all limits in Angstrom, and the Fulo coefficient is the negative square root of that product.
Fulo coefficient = -2.2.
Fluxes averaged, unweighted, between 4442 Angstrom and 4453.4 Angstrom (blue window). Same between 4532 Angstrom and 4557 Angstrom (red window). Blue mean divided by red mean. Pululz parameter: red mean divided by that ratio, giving 10.1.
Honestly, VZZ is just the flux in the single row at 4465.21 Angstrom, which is 10.37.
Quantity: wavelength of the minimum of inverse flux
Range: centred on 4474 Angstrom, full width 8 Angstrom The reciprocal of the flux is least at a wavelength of 4477.57 Angstrom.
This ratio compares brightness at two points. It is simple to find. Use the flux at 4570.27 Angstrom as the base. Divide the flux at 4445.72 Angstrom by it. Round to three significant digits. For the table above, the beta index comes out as 1.03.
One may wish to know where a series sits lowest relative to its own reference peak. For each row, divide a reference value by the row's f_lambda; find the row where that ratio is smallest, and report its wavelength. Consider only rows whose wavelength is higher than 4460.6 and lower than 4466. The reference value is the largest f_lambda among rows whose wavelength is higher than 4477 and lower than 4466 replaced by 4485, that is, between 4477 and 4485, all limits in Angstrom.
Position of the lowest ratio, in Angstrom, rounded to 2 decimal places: 4461.10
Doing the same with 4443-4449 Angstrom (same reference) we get 4444.70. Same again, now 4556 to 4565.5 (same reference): 4557.66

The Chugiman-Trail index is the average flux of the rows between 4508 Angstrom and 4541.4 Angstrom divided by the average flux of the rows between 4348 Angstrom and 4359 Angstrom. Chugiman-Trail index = 1.84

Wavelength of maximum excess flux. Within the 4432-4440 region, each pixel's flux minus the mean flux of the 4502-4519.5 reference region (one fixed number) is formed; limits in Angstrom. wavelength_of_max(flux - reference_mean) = 4432.43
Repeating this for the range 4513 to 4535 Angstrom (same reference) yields 4530.46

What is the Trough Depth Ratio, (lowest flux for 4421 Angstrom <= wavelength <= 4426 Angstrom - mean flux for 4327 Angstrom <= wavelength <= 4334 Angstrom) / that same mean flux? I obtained 0.31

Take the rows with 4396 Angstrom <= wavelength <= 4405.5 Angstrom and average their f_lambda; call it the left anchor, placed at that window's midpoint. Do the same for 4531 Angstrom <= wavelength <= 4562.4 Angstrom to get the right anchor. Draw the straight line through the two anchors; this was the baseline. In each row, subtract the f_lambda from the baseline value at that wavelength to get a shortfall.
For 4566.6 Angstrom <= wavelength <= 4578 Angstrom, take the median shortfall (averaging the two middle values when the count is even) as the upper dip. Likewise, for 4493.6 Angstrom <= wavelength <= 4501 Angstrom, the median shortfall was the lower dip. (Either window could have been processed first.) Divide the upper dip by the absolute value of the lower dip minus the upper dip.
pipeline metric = 0.2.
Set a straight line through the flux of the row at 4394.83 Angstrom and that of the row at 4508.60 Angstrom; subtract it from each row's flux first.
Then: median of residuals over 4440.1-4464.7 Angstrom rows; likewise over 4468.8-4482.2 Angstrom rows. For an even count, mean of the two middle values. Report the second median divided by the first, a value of 0.5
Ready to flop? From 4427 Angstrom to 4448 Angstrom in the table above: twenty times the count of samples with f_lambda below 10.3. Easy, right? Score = 140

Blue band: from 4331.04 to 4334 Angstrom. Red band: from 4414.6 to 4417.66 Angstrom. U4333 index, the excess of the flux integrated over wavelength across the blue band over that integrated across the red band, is -11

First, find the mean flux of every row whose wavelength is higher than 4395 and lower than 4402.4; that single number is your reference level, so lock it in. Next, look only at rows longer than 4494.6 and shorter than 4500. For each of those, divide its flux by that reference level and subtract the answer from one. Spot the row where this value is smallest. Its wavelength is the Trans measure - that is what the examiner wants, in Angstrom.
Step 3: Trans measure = 4499.27 Angstrom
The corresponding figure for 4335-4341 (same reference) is 4335.53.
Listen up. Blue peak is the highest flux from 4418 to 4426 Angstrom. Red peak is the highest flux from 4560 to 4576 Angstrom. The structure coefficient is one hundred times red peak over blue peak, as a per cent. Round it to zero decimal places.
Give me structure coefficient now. 97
